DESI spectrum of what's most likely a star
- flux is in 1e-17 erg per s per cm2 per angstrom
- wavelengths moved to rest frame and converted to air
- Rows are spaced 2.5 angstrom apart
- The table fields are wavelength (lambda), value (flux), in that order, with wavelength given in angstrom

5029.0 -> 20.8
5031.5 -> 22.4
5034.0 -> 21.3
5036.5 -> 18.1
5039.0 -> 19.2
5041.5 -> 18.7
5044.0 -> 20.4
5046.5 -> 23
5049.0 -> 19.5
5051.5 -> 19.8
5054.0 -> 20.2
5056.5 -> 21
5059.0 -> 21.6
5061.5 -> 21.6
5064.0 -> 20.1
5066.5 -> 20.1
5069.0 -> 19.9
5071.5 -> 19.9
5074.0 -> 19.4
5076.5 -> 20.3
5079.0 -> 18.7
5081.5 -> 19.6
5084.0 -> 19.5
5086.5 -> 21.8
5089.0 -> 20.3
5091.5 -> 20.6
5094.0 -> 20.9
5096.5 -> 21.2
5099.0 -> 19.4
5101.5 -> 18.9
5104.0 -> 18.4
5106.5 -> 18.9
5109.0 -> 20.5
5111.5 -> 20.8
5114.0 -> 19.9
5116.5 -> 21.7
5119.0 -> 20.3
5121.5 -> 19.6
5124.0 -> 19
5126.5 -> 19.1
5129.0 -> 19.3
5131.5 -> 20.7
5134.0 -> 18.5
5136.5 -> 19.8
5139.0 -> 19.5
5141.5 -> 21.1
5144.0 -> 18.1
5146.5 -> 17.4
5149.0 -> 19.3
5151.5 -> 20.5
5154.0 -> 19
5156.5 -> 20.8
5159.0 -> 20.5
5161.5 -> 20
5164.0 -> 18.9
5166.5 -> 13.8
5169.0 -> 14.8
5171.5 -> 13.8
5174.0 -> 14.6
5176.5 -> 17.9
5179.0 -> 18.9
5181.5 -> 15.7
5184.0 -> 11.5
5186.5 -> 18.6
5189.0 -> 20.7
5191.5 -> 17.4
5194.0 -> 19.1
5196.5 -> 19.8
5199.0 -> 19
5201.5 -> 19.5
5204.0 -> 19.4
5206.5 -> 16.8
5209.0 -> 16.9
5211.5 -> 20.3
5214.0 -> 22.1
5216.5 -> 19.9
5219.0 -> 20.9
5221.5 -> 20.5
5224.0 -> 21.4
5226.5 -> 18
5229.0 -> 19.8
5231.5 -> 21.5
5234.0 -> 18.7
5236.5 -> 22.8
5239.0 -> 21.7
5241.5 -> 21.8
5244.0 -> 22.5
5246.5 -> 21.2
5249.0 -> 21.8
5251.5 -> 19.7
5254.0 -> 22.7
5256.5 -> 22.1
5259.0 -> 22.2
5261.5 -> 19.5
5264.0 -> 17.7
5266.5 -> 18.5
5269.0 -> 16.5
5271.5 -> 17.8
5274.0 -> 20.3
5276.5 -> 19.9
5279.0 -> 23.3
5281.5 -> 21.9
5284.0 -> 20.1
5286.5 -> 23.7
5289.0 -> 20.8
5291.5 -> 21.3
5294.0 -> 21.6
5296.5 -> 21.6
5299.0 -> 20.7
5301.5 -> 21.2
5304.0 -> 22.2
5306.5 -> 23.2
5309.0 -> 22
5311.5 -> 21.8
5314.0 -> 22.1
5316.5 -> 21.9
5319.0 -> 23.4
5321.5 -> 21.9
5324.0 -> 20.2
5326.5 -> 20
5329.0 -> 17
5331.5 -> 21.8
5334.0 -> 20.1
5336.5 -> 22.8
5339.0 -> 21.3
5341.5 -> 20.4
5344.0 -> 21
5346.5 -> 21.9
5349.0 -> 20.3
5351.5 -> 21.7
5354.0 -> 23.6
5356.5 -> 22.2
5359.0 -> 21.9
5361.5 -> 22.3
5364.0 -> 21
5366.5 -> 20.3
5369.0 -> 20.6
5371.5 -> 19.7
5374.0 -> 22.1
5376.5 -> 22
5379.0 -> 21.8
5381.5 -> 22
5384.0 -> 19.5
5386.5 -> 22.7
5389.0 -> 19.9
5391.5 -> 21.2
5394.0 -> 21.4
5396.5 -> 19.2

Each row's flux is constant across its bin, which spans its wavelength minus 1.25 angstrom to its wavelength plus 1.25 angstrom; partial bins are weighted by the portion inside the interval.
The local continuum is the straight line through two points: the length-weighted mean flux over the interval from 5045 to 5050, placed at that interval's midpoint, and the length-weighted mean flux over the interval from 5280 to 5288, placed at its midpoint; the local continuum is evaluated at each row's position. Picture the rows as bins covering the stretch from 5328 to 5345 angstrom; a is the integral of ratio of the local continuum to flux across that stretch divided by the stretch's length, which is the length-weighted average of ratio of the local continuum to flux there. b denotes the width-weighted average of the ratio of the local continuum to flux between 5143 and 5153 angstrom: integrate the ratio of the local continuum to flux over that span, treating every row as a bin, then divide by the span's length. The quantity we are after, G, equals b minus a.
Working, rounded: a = 1.07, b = 1.15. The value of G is 0.07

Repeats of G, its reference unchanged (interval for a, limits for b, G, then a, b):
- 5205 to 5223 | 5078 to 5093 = -0.05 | 1.12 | 1.07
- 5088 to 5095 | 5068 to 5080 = 0.05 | 1.04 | 1.09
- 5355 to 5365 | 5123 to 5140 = 0.10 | 1.01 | 1.11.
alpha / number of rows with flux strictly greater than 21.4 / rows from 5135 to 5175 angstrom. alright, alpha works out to 0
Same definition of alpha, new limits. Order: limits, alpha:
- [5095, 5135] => 1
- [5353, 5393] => 9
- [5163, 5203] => 0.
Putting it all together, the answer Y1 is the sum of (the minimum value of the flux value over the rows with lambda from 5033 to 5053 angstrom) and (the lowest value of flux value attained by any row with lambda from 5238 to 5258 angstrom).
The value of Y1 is 38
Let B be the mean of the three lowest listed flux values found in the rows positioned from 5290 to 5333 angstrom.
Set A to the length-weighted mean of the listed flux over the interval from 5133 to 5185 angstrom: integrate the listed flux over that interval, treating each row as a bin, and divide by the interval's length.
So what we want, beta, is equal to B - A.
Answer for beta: 1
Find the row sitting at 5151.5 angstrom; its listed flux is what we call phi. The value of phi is 20.5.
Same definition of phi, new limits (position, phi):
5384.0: 19.5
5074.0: 19.4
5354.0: 23.6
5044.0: 20.4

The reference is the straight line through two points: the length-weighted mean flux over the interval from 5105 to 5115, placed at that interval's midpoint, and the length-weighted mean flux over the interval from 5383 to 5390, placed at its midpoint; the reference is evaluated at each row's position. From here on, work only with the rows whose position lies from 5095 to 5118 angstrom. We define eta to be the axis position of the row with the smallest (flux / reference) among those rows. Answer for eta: 5104.0 angstrom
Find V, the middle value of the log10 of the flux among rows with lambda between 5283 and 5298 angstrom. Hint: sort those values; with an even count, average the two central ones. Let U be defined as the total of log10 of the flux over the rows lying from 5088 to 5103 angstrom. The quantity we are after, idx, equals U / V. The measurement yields 5.9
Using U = 7.83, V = 1.33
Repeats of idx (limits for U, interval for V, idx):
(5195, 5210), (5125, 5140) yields 5.9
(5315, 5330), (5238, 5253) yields 5.9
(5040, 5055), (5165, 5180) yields 6.7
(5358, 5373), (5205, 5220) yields 6.1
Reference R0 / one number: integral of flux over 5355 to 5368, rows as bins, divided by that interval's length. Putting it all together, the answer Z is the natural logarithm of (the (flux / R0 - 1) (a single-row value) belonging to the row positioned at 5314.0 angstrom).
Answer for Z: -3.7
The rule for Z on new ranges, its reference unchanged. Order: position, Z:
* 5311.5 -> -4.5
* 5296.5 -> -6.3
